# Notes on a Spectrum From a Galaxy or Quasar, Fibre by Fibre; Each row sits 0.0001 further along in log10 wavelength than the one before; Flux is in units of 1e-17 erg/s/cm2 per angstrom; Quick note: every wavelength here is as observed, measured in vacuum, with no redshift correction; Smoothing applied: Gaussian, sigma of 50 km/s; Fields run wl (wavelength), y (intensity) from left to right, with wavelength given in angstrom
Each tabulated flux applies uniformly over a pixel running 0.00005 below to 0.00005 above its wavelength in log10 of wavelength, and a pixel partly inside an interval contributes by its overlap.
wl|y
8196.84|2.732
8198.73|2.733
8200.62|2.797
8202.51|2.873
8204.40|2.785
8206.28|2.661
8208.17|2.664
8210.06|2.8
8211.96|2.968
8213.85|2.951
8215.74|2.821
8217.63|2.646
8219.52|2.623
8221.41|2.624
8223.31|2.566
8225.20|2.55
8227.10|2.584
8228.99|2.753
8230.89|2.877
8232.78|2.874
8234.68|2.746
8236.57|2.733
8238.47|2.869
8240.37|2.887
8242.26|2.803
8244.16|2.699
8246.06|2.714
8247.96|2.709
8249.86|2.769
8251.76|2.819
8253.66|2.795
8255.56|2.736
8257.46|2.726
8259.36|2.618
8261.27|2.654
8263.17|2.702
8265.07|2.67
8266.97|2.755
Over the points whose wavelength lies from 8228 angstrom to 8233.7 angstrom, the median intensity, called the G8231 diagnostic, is 2.87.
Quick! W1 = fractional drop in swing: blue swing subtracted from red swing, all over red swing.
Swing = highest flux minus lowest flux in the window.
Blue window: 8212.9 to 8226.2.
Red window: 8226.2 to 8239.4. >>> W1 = -0.37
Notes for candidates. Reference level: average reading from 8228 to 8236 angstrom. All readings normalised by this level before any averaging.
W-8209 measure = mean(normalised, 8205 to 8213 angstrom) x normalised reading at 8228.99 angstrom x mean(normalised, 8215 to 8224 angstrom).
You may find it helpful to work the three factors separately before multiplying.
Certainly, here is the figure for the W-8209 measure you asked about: 0.91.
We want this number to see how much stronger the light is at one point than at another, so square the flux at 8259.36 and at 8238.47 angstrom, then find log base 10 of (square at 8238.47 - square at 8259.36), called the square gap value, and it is 0.14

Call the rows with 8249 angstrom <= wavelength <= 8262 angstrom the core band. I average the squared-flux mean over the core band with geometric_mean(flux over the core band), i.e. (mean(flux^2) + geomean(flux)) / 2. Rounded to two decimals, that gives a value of 5.10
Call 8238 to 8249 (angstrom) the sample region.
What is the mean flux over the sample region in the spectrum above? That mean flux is 2.78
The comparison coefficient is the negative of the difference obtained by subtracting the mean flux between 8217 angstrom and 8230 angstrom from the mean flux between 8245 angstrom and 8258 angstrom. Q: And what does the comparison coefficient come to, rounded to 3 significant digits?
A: -0.132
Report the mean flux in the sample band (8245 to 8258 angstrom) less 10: -7.25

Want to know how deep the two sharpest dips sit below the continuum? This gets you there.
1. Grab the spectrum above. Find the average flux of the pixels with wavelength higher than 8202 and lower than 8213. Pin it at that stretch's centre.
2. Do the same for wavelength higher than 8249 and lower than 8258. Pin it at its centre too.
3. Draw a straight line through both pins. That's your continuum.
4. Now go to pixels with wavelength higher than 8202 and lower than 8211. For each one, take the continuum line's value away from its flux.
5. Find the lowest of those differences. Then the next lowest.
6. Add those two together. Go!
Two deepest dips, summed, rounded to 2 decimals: -0.26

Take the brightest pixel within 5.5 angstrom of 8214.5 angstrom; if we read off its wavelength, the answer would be 8211.96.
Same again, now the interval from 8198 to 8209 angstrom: 8202.51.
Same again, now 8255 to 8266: 8255.56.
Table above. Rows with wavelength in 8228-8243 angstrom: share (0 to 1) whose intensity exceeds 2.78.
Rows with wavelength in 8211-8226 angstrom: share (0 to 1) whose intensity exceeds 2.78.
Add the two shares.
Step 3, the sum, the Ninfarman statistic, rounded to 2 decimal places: 1.00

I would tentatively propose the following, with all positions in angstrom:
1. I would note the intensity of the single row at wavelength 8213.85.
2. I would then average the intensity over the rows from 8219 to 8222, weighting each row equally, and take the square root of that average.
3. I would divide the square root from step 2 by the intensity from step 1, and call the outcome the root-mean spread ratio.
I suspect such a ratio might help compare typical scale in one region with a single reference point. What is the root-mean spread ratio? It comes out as 0.55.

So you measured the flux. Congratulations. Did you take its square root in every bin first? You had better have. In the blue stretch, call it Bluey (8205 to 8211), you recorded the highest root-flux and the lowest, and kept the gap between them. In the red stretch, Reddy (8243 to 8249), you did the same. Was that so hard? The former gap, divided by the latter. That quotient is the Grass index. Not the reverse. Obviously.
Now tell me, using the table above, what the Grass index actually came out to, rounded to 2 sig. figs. 9.2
